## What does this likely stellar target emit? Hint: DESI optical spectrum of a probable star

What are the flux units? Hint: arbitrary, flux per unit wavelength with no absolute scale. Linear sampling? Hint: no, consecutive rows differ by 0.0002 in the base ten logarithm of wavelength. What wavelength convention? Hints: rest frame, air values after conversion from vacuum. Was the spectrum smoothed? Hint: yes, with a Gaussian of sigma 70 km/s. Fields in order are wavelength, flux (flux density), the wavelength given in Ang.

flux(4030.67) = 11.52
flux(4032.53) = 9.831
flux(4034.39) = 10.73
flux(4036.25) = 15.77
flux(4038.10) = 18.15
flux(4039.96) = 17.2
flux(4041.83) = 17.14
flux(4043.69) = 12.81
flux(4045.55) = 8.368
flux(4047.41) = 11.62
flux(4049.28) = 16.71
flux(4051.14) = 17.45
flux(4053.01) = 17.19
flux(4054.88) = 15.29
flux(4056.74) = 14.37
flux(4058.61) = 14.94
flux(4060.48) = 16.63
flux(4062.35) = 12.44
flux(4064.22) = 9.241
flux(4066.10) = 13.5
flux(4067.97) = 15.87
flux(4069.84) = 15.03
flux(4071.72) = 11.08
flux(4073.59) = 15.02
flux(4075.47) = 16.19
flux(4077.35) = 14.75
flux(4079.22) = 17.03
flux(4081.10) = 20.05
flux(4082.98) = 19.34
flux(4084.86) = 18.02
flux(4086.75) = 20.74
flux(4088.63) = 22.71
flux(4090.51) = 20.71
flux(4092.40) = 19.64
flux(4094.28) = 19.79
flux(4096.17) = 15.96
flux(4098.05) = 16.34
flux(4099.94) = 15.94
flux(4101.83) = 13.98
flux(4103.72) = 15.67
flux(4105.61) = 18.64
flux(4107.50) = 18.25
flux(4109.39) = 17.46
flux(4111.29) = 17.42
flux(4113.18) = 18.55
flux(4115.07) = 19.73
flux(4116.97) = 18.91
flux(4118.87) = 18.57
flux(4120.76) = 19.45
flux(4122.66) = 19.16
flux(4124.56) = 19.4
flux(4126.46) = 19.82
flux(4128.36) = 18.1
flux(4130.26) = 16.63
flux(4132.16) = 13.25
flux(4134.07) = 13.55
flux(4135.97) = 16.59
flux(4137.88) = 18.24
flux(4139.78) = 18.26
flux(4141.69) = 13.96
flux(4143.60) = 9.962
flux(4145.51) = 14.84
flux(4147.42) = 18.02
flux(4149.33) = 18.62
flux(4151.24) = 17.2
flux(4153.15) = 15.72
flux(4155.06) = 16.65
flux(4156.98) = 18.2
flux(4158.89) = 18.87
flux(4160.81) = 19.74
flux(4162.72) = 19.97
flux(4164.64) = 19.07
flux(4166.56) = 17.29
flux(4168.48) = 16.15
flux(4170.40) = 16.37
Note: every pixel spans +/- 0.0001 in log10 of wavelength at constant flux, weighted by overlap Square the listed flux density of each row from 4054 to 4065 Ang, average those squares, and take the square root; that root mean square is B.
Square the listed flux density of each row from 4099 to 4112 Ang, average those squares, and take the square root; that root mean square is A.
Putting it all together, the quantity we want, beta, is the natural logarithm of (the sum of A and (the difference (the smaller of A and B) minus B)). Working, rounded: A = 16.8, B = 14.0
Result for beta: 2.82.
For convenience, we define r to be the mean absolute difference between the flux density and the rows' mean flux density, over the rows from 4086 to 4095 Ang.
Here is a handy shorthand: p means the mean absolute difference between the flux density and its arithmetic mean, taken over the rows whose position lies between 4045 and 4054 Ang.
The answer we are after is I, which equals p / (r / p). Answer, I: 14.5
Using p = 3.4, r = 0.81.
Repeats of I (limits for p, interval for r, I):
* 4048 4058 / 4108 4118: 1.5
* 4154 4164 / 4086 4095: 1.3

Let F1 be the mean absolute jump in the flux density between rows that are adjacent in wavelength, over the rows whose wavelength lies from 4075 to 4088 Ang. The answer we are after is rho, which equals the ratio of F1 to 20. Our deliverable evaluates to 0.10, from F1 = 1.9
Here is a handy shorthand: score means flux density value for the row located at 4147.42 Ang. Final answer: 18.02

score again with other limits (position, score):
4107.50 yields 18.25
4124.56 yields 19.4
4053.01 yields 17.19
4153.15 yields 15.72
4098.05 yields 16.34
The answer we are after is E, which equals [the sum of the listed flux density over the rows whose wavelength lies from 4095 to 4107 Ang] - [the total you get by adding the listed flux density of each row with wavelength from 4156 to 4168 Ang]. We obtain -17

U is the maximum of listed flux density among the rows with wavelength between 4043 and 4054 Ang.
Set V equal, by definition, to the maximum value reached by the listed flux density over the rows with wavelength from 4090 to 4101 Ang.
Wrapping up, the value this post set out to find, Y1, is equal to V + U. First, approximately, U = 17.45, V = 20.71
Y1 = 38.2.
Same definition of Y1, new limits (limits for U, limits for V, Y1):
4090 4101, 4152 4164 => 40.7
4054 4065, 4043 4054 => 34.1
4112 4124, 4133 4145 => 38.0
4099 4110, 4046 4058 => 36.1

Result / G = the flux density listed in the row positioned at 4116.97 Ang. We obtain 18.91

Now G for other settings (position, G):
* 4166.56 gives 17.29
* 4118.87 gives 18.57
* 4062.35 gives 12.44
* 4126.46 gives 19.82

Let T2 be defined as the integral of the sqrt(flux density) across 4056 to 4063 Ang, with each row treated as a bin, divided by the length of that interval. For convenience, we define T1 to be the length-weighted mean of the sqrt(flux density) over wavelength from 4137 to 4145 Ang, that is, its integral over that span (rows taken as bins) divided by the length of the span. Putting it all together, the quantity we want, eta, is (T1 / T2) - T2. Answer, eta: -2.82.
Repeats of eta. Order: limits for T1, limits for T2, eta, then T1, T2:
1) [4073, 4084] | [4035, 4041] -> -3.07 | 4.13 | 4.08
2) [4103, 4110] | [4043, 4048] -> -2.00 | 4.19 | 3.28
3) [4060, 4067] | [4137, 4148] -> -3.00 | 3.54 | 3.91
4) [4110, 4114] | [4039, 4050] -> -2.56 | 4.23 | 3.70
